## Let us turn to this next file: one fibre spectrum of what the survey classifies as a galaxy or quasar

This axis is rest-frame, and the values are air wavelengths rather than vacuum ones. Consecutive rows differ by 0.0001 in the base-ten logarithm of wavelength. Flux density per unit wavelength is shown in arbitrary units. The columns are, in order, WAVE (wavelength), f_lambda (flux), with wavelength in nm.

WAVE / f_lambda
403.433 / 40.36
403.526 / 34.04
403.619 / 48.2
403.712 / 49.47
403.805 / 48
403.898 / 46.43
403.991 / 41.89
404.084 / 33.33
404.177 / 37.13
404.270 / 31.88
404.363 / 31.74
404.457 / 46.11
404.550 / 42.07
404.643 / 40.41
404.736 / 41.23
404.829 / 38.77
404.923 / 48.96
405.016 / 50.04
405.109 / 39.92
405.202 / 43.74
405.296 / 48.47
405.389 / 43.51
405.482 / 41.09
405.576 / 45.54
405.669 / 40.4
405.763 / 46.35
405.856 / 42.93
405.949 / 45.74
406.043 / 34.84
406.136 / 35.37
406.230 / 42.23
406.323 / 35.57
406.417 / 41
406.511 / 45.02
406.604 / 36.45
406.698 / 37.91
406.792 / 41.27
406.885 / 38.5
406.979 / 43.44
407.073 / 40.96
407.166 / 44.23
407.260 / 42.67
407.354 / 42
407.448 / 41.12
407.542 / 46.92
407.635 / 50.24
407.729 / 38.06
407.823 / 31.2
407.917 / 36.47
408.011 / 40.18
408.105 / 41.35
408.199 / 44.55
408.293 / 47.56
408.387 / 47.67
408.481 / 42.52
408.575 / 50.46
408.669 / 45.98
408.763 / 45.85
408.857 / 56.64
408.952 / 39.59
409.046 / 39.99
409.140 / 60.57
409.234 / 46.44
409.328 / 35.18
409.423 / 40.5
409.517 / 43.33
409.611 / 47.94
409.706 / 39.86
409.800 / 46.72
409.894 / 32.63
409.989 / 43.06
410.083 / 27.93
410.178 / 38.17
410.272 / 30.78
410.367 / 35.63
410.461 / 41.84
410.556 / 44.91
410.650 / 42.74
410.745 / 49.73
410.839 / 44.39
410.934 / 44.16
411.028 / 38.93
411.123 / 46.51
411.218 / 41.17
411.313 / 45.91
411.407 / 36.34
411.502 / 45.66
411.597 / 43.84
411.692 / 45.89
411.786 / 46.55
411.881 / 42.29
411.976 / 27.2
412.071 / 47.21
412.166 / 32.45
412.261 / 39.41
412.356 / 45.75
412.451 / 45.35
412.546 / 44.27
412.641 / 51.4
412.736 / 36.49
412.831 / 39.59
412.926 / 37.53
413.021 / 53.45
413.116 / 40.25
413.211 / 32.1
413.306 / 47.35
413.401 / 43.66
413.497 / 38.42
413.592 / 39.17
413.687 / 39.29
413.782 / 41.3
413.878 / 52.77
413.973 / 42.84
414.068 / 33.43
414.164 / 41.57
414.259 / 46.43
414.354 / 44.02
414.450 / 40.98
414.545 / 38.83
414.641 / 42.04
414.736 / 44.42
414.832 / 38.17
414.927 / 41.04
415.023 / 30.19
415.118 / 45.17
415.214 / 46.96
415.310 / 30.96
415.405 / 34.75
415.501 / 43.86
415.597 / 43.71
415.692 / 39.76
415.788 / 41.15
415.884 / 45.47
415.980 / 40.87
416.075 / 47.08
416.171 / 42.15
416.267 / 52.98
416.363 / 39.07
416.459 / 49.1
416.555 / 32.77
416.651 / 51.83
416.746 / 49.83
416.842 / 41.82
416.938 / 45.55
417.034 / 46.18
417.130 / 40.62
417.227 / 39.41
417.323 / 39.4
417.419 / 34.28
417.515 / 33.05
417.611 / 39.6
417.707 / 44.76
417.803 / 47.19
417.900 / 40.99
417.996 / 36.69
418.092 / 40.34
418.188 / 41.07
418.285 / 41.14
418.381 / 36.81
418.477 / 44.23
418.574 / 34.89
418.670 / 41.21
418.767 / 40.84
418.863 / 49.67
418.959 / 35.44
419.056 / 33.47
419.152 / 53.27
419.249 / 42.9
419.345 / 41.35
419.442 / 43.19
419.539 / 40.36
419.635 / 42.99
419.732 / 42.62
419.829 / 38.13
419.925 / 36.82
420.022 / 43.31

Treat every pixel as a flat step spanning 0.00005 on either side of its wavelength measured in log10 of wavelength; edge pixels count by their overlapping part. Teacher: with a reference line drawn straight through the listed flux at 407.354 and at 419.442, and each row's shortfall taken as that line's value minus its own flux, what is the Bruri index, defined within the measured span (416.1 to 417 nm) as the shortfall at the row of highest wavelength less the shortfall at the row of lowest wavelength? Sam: -3.3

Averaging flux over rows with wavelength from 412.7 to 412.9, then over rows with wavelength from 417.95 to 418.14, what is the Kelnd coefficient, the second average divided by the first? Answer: 1.01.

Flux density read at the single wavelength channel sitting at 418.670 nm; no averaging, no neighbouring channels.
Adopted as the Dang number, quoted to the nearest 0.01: 41.21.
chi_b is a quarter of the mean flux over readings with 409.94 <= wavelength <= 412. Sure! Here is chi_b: 10.3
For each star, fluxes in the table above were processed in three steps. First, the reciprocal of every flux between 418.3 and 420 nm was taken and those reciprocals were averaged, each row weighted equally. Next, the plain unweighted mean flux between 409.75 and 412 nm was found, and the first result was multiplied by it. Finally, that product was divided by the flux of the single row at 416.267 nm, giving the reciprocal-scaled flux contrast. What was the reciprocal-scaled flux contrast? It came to 0.0191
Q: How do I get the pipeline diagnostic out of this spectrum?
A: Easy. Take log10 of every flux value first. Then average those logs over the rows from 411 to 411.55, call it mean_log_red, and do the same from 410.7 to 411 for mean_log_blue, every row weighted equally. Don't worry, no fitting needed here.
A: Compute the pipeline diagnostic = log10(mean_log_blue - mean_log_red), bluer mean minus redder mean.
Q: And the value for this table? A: -1.4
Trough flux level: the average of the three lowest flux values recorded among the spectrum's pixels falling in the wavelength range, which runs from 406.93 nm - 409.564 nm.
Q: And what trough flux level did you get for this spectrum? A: 34.3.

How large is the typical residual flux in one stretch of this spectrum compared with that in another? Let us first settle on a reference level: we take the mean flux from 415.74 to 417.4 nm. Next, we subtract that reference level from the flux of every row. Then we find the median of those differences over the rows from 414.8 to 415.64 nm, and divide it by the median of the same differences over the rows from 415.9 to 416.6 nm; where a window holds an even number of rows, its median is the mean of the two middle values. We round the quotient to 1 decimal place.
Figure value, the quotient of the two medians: 1.7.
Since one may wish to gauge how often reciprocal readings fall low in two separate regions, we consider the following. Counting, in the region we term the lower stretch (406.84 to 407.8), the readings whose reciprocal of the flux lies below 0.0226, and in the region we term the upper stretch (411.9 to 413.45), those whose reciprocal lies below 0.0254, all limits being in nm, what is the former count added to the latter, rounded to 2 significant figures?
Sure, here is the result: 13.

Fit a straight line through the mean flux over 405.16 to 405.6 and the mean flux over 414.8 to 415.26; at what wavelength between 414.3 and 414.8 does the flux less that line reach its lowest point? 414.545 nm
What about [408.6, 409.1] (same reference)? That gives 408.952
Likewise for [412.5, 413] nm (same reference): 412.736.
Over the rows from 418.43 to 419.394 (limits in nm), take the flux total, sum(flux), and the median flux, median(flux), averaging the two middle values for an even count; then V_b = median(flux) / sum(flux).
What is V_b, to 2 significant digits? 0.099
